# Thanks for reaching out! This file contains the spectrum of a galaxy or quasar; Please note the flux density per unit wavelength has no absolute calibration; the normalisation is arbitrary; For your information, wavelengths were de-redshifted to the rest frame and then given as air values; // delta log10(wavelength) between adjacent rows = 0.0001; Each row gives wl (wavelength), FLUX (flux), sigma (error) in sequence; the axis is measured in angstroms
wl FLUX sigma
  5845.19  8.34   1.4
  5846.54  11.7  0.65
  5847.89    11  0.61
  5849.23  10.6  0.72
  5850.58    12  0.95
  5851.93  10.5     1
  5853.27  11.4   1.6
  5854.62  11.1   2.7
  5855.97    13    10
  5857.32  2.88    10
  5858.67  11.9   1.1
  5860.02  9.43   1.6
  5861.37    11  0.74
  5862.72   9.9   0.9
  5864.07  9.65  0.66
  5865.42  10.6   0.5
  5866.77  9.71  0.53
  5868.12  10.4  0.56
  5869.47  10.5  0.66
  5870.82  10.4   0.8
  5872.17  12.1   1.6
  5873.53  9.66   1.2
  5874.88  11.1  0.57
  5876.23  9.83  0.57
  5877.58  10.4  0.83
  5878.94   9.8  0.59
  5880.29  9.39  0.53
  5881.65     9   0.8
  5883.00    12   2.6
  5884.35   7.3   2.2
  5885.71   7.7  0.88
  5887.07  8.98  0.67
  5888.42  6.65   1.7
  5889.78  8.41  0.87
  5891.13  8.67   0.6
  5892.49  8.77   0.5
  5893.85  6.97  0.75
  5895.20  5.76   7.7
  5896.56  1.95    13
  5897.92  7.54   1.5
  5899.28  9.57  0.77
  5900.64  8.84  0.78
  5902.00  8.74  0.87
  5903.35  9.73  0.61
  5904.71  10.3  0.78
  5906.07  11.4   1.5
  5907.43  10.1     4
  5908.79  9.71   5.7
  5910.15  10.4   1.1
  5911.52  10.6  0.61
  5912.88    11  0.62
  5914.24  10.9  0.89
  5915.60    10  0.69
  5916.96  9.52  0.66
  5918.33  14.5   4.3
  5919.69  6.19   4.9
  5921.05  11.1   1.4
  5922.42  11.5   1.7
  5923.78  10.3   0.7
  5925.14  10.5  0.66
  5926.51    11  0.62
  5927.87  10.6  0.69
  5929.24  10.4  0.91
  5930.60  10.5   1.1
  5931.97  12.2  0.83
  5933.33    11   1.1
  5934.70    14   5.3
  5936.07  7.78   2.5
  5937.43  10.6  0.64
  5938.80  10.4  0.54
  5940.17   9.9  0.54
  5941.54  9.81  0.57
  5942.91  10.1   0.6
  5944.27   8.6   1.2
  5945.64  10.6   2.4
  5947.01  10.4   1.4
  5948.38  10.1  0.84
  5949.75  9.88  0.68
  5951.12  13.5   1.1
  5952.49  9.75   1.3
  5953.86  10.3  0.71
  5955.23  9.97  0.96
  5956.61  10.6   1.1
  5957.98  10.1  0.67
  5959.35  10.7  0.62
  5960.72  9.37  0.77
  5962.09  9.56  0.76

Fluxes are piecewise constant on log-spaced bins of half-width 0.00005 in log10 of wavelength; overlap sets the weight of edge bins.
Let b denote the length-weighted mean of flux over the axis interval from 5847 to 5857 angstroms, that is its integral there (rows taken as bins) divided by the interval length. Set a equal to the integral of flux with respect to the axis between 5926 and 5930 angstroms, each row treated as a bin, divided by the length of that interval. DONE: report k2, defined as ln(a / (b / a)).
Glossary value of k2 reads 2.33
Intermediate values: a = 10.7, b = 11.1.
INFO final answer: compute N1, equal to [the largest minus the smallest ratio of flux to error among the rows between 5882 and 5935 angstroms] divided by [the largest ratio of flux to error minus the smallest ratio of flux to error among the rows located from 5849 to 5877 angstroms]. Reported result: 0.84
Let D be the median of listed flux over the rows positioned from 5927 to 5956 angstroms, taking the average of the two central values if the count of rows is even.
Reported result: 10.4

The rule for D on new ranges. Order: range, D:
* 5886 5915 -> 9.0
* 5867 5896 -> 9.4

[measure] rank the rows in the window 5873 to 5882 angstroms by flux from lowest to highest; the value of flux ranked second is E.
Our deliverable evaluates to 9.39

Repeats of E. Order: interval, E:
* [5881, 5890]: 7.3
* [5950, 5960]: 9.97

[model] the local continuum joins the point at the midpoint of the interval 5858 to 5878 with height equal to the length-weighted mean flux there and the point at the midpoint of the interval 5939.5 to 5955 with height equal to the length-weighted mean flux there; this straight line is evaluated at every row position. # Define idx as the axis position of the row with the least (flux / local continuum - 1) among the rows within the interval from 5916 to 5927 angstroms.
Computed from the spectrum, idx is 5919.69 angstroms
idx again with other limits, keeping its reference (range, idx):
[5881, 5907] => 5896.56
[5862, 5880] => 5864.07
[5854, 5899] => 5896.56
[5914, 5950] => 5919.69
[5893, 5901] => 5896.56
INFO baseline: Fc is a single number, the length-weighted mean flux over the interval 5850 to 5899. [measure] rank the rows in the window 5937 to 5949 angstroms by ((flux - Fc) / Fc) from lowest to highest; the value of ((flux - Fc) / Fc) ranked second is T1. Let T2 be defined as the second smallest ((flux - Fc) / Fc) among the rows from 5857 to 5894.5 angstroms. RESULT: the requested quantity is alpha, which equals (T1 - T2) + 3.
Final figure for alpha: 3.34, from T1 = 0.05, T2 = -0.29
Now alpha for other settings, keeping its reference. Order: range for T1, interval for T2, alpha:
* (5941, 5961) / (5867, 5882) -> 3.00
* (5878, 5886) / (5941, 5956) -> 2.78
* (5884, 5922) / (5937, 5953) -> 2.57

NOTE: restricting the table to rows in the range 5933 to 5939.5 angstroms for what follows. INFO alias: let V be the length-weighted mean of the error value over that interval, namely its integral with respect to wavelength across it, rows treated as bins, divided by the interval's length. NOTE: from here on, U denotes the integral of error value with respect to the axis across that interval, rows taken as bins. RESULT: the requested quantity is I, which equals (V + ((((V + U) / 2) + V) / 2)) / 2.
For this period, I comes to 3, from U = 13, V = 2.1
